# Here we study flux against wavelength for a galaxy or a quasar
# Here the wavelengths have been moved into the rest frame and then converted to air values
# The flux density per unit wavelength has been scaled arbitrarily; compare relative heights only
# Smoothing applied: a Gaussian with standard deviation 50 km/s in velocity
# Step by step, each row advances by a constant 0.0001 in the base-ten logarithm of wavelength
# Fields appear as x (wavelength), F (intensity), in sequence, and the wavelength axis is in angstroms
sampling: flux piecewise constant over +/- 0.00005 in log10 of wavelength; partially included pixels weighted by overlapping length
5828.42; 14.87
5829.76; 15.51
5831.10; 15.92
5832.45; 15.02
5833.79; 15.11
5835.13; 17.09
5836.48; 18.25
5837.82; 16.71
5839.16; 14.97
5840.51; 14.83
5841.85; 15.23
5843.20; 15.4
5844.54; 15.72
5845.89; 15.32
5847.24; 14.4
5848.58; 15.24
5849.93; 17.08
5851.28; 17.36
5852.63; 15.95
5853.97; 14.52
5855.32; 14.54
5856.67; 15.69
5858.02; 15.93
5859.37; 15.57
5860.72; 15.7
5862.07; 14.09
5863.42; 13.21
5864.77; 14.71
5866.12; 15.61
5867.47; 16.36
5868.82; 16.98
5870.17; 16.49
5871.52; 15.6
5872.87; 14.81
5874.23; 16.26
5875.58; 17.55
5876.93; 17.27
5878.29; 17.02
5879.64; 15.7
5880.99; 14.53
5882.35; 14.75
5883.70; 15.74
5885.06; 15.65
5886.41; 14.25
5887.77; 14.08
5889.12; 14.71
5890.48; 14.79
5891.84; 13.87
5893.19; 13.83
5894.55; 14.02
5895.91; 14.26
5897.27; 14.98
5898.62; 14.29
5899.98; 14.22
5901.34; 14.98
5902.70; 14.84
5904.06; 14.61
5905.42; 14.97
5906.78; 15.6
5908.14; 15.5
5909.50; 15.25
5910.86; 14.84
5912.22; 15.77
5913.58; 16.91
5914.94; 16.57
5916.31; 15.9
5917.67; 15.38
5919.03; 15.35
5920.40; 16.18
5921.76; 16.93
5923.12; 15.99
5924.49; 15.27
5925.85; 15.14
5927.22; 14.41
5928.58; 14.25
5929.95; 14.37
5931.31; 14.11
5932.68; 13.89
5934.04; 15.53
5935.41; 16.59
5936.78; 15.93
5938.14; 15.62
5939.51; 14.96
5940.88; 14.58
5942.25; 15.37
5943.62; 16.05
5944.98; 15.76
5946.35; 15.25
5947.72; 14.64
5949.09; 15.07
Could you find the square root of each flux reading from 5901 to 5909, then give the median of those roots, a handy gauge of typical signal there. 3.87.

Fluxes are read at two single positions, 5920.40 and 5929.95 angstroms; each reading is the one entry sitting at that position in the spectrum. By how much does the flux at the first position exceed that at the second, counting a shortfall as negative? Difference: 1.8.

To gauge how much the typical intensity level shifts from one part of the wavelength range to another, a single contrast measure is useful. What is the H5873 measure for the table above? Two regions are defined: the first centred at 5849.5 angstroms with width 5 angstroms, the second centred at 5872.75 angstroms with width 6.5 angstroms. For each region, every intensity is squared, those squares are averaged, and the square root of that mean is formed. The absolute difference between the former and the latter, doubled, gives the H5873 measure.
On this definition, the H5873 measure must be 0.20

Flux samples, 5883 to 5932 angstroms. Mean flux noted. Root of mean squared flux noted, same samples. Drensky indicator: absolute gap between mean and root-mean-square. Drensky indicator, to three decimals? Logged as 0.023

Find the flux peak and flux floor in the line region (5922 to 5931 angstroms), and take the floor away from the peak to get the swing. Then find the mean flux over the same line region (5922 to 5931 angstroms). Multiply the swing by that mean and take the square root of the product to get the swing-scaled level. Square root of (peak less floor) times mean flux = 5.1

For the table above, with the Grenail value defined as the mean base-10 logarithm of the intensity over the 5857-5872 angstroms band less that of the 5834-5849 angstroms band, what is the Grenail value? -0.01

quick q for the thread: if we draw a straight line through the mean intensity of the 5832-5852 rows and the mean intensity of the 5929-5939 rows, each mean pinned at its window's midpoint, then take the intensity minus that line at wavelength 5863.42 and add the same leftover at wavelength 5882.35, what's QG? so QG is -3.3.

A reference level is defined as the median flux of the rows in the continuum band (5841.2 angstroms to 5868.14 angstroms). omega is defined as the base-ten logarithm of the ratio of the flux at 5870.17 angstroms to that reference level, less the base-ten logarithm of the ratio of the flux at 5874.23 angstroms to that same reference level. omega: 0.006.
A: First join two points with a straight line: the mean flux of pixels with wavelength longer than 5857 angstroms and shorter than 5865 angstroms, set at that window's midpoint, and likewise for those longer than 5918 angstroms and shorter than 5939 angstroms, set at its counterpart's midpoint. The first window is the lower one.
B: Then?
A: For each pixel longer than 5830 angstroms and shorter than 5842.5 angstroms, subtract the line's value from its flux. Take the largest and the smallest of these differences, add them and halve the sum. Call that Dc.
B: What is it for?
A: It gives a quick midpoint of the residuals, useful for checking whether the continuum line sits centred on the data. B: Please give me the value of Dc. 1.8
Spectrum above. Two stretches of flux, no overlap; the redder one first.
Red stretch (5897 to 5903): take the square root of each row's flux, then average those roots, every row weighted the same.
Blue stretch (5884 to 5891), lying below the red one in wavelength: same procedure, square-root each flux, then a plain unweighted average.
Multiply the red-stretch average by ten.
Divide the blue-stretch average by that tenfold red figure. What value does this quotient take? 0.100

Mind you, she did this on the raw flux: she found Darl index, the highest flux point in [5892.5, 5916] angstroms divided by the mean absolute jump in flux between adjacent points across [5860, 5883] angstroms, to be 18.8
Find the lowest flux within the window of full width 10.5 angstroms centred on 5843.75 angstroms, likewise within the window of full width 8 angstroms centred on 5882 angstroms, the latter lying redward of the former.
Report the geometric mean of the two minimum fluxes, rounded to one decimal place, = 14.5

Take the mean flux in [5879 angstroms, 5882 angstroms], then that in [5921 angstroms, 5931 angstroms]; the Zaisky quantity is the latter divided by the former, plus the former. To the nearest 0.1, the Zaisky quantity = 16.1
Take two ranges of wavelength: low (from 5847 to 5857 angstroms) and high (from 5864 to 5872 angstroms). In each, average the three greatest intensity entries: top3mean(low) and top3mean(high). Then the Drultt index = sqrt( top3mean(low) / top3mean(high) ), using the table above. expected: 1.006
